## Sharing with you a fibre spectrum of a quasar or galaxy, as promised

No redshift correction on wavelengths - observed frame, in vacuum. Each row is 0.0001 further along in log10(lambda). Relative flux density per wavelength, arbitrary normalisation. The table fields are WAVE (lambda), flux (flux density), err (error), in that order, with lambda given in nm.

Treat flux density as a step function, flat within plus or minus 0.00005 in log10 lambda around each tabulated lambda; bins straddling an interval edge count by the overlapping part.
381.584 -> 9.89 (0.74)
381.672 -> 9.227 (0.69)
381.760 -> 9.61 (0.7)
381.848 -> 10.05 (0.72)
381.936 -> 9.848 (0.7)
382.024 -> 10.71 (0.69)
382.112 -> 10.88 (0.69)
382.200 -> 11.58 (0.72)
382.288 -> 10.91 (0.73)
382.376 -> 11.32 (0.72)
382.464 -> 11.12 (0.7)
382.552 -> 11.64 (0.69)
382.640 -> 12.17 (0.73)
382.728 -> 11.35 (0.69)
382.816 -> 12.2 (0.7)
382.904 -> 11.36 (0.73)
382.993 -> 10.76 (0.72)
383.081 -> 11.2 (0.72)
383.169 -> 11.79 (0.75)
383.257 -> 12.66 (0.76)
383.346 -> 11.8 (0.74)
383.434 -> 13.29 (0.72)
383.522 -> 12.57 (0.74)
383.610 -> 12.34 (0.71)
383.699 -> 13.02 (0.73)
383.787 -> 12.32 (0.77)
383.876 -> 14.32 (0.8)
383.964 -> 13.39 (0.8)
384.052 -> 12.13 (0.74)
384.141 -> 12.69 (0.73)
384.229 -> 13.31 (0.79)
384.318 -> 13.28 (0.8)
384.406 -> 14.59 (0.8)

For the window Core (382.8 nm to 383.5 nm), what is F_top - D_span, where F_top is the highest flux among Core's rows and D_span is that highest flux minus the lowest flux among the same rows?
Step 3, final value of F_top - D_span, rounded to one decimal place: 10.8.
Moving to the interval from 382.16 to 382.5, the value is 10.9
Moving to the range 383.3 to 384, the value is 11.8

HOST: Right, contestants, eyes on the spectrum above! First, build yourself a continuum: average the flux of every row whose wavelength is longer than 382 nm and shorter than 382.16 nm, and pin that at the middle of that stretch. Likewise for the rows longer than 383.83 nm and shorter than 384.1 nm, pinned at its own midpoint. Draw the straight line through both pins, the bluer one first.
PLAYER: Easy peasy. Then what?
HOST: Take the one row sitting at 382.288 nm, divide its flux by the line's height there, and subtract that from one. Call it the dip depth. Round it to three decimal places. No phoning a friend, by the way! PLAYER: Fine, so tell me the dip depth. 0.016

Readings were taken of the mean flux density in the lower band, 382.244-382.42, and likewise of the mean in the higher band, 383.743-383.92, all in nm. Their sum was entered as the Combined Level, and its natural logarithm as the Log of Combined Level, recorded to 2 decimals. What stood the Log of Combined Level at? 3.20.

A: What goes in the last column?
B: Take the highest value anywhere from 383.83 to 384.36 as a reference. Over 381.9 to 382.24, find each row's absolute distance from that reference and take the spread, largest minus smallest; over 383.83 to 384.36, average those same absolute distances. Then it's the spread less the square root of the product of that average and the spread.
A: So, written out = 0.3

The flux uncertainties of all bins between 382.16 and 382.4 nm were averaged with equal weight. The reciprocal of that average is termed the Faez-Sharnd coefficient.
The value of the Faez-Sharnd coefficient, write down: 1.38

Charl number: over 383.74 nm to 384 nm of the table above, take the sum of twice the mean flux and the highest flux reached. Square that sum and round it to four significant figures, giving 1682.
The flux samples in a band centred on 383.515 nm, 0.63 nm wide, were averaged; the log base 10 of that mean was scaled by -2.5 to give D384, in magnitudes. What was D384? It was -2.75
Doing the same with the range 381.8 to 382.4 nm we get -2.58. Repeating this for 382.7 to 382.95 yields -2.66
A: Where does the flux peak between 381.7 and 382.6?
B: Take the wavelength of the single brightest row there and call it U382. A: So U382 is 382.552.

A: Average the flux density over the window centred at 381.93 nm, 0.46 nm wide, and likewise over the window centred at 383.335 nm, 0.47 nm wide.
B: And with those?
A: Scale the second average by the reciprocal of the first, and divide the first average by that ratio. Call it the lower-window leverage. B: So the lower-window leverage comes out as 8.4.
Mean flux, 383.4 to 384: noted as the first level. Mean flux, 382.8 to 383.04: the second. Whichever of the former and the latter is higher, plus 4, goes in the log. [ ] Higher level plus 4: 17.0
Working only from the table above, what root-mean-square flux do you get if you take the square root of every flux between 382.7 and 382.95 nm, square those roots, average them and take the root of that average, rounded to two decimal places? 3.41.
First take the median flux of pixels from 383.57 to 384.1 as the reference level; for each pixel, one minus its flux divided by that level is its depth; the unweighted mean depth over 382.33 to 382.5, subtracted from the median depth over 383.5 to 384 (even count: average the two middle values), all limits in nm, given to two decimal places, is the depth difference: -0.12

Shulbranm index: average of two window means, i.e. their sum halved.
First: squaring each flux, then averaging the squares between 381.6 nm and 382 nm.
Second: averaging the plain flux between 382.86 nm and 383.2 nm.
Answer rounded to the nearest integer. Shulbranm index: 53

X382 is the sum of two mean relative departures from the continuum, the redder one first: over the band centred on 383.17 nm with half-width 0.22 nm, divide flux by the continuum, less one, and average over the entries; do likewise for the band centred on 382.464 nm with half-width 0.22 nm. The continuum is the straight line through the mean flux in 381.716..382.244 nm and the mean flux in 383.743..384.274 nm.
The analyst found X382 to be 0.01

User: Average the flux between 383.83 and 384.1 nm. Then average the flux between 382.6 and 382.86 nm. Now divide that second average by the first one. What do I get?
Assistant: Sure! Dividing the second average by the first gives 0.90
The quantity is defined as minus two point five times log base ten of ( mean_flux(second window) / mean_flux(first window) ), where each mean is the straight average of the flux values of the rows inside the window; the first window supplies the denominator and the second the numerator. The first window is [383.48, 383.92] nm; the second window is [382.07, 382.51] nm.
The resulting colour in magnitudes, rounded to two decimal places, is 0.16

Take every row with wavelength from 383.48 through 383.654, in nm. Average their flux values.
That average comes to 12.5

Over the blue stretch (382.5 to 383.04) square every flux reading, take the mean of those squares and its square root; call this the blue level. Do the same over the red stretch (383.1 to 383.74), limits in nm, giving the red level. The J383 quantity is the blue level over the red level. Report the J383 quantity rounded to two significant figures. 0.93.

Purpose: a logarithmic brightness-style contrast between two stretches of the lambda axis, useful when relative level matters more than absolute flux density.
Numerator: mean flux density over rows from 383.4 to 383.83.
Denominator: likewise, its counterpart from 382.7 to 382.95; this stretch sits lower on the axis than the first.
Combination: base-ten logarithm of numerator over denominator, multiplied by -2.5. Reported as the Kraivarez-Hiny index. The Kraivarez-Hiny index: -0.10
